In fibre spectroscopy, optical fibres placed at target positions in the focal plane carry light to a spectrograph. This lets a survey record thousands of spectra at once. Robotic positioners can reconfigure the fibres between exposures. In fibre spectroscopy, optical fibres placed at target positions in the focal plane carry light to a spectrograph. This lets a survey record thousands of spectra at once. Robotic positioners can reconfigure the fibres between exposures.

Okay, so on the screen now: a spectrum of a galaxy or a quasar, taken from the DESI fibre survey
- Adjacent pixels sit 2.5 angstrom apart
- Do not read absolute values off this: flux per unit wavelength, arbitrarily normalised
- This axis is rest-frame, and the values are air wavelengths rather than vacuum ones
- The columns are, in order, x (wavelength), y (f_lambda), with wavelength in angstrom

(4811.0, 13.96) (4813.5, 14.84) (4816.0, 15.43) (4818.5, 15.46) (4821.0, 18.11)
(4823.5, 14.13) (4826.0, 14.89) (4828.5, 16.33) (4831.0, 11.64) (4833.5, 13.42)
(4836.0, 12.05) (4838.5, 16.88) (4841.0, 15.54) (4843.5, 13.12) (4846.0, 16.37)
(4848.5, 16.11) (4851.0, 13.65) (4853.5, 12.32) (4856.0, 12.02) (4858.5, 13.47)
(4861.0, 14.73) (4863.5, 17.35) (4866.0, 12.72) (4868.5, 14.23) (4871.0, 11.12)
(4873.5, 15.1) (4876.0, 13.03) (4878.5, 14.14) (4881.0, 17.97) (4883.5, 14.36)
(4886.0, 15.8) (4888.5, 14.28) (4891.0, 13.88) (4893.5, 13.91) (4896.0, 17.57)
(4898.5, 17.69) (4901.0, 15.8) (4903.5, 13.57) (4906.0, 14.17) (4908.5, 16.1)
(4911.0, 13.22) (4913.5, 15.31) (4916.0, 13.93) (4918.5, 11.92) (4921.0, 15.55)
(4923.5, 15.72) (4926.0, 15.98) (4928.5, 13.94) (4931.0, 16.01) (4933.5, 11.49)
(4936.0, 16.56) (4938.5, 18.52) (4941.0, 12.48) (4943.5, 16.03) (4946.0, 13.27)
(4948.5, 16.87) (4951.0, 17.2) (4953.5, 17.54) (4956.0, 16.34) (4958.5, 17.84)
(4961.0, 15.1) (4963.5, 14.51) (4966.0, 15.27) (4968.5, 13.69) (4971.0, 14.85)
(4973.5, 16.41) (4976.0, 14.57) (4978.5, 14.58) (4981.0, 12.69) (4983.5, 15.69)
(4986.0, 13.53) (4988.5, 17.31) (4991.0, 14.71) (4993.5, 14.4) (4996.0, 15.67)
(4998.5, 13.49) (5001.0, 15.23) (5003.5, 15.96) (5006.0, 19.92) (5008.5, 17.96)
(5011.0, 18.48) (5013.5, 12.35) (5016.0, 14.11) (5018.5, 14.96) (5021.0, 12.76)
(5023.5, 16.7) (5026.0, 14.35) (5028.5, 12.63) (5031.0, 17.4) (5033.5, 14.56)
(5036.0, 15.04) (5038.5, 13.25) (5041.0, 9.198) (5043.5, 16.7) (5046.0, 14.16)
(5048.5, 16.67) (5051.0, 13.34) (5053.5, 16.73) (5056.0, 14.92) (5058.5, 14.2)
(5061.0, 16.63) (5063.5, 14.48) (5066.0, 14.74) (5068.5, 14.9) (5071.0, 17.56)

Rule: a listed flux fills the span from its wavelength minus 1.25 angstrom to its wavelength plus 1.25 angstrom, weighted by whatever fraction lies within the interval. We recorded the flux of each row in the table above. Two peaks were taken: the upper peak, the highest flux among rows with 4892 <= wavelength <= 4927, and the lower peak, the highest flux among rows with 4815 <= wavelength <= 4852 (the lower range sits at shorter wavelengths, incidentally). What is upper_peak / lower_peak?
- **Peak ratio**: 0.98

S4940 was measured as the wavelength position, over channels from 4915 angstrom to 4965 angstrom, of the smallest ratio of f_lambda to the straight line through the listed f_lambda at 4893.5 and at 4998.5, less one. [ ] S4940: 4933.5 angstrom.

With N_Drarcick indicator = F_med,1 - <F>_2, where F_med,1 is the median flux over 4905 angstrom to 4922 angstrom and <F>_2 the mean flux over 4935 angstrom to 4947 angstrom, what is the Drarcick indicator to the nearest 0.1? -1.2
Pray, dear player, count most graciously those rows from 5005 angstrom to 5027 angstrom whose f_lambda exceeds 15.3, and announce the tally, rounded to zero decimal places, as 4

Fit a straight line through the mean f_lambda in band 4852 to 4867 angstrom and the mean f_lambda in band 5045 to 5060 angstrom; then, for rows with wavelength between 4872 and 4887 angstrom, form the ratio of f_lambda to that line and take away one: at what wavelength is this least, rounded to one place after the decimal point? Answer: 4876.0 angstrom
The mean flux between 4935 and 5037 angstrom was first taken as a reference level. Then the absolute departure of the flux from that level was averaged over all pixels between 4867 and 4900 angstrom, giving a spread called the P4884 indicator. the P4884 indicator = 1.69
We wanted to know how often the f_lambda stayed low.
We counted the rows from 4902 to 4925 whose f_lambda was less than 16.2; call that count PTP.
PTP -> 9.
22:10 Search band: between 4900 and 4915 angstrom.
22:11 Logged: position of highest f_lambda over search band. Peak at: 4908.5 angstrom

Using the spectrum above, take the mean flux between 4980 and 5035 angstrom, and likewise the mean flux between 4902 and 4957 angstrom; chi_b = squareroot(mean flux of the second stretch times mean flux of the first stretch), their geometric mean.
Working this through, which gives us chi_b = 15.15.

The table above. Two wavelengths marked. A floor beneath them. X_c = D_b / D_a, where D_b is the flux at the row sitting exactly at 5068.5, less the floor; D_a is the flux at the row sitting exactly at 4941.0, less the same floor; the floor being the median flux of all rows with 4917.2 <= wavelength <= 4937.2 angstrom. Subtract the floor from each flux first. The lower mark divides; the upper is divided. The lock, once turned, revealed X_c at 0.2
